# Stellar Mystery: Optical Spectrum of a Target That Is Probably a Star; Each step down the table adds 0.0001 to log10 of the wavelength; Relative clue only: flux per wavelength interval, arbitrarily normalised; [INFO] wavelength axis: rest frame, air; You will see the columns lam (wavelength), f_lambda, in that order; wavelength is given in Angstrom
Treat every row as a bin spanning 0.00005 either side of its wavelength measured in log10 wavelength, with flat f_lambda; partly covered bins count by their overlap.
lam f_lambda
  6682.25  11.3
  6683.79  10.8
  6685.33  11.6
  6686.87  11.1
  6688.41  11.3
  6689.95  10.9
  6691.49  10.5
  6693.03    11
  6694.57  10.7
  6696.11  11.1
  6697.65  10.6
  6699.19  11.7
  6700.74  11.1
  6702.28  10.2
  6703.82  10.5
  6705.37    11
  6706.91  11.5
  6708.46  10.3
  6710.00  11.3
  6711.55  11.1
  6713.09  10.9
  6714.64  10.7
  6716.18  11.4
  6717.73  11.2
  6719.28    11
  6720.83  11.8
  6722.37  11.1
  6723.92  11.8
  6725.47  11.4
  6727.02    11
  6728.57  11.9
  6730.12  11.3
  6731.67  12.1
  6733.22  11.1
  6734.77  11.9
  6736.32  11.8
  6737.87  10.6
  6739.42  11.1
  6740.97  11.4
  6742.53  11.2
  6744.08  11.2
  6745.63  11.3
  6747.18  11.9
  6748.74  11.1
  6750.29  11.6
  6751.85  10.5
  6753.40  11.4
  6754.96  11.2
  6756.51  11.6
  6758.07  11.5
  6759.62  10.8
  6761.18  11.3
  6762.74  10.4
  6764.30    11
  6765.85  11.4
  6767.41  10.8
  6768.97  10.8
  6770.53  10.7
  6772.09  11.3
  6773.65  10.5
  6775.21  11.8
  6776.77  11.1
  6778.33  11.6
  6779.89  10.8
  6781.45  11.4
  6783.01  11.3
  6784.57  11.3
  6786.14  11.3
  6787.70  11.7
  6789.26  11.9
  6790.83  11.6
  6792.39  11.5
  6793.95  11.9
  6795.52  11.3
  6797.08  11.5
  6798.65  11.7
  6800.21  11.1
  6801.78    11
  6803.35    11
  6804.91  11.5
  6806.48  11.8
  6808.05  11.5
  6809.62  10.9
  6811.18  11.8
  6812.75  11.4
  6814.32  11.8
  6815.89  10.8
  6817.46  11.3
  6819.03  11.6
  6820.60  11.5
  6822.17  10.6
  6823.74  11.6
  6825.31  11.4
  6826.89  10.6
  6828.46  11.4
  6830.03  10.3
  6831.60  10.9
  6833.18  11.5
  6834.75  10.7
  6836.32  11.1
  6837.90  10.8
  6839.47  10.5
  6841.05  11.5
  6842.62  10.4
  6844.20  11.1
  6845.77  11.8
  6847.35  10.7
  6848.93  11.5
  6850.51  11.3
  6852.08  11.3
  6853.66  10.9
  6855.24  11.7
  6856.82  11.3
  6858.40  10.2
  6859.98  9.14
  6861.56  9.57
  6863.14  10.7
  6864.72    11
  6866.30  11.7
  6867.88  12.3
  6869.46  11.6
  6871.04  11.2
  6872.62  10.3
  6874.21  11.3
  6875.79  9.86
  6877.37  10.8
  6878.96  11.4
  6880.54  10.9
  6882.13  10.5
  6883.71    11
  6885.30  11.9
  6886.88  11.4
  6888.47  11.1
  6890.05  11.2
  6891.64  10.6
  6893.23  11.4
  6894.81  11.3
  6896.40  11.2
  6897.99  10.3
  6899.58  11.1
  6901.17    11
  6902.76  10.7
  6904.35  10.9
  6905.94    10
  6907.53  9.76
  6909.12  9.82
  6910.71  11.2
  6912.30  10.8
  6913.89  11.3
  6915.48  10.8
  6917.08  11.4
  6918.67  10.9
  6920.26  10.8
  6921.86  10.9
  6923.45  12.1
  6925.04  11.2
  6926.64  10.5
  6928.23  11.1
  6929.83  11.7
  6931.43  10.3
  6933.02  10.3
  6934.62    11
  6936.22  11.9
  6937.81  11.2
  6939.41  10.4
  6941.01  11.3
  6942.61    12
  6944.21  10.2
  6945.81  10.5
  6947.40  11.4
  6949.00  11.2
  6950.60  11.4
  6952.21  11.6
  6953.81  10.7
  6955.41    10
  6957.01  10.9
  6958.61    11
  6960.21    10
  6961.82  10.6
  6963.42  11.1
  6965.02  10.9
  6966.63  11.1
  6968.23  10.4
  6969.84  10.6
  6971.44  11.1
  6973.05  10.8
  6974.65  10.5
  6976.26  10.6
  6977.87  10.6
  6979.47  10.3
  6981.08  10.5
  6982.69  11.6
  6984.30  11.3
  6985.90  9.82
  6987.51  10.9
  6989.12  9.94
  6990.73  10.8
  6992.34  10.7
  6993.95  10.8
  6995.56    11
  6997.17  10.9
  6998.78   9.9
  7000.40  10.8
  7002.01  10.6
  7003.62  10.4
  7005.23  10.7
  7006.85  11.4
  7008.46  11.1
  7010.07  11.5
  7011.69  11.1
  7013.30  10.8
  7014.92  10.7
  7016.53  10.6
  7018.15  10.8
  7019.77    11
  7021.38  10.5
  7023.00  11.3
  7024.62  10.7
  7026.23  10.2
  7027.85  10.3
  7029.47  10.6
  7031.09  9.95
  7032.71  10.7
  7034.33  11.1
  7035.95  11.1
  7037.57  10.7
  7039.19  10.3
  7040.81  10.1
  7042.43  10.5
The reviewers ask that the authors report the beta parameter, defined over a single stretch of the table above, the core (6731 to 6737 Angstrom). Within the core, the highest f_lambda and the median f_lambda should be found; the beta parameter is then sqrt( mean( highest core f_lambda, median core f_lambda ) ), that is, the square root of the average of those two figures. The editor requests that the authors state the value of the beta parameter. 3.46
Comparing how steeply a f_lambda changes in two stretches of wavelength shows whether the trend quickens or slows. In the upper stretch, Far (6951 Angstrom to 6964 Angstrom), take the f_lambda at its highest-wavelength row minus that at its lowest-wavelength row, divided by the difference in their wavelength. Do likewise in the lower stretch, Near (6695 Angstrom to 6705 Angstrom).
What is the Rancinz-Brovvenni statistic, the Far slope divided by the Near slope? 0.57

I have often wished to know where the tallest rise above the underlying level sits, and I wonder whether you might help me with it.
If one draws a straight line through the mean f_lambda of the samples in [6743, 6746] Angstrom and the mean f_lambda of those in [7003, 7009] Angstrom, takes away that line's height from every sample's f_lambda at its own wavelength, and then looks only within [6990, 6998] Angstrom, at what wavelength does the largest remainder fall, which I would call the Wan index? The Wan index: 6995.56 Angstrom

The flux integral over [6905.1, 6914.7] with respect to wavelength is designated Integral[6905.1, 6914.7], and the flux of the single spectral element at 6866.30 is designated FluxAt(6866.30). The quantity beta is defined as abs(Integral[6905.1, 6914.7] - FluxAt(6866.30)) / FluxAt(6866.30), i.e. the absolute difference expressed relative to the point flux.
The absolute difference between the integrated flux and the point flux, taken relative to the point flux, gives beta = 7.6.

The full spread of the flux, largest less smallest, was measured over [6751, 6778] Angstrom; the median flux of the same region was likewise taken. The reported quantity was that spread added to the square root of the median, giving 4.73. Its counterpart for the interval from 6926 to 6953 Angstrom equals 5.15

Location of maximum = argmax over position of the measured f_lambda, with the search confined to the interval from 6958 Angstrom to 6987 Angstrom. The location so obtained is 6982.69 Angstrom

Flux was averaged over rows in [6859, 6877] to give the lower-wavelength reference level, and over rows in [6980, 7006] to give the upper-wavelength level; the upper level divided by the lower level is 0.989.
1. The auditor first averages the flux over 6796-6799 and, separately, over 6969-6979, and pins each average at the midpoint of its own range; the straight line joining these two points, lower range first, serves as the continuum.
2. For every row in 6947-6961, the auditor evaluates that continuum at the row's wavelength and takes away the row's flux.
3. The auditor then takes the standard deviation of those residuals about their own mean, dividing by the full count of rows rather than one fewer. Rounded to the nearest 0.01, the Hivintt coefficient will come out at 0.54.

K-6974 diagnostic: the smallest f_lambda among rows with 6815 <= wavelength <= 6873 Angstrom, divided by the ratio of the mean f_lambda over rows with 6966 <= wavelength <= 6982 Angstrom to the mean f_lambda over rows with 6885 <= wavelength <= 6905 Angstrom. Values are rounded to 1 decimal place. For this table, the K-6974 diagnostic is 9.5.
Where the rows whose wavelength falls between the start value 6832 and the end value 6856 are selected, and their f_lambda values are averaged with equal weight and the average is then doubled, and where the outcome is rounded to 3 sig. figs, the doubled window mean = 22.2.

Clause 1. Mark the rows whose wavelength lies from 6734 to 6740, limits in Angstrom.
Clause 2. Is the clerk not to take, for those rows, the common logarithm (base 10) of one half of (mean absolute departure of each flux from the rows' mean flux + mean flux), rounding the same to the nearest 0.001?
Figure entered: 0.773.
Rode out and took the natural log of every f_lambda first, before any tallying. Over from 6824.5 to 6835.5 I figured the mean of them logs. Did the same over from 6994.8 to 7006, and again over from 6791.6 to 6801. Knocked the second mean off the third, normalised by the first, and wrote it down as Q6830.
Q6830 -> 0.034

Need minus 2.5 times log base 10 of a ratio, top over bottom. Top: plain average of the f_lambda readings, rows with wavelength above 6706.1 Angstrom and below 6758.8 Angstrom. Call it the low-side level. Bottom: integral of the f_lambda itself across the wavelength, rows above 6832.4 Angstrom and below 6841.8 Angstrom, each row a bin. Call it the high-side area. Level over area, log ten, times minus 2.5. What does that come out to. 2.4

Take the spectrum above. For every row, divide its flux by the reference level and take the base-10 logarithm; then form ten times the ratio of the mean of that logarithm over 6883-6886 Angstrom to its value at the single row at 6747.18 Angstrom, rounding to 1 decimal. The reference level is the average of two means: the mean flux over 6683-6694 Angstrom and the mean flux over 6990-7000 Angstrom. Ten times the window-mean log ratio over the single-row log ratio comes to 5.7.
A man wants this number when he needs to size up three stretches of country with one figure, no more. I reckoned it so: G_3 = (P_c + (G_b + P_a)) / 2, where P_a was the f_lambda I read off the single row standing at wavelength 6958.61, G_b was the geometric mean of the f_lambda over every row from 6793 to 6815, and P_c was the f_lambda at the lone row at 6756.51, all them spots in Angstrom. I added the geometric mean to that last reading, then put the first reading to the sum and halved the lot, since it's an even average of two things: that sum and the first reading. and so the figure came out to 17.0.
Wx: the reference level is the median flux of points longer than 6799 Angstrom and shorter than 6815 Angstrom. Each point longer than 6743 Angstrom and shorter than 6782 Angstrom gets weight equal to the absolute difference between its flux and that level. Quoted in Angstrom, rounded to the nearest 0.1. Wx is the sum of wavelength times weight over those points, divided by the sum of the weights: 6764.0 Angstrom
